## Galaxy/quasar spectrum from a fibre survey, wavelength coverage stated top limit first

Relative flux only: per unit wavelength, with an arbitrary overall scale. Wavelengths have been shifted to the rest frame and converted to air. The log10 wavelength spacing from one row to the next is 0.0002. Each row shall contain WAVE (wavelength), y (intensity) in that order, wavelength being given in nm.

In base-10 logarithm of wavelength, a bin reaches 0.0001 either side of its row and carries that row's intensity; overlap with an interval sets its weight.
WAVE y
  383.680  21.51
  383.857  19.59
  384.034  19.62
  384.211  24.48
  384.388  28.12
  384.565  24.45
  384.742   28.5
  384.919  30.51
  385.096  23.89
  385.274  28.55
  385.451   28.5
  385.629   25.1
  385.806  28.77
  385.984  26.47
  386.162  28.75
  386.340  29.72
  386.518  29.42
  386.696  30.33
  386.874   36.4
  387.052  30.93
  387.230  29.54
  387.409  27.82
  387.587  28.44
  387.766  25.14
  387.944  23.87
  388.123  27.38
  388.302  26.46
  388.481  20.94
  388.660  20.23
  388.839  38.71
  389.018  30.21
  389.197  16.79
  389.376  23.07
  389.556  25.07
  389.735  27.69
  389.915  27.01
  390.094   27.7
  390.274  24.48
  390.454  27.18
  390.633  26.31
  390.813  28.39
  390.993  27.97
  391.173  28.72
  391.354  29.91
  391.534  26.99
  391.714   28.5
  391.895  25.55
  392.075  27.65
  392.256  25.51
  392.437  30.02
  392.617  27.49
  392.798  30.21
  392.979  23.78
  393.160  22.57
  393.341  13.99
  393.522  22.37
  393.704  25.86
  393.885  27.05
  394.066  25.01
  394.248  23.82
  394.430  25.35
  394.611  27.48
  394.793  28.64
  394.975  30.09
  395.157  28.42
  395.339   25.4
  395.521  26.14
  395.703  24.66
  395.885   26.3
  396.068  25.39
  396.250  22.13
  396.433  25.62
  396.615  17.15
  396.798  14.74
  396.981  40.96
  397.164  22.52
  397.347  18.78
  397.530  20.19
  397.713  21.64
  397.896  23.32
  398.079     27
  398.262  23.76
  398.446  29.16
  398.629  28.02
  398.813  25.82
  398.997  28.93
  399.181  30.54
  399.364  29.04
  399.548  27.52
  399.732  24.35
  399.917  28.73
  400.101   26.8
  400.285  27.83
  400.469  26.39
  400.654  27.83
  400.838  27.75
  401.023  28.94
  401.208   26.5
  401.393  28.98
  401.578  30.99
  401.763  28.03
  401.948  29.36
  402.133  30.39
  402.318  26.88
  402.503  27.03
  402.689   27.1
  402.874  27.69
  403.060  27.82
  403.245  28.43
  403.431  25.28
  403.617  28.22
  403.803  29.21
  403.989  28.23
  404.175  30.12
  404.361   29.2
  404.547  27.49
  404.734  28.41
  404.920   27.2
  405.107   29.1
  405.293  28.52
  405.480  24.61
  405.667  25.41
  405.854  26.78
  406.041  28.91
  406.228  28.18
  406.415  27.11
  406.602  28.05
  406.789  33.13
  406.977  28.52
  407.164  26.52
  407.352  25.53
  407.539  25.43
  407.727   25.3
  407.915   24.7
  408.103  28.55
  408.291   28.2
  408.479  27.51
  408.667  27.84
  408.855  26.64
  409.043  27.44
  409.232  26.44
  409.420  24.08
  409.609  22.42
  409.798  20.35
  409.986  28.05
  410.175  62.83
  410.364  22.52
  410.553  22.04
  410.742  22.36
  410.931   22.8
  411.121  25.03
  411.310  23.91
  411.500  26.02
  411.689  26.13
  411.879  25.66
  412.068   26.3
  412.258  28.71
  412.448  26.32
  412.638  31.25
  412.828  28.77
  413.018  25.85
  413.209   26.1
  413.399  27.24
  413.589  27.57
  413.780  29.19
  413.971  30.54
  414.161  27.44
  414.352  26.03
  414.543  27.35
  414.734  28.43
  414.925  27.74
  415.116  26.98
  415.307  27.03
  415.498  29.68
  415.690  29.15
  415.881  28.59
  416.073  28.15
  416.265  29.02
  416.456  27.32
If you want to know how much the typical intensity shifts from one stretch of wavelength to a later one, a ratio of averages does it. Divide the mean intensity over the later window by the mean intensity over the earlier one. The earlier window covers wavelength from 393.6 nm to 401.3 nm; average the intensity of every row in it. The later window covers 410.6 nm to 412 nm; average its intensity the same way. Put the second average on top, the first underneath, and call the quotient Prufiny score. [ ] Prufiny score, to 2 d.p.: 0.94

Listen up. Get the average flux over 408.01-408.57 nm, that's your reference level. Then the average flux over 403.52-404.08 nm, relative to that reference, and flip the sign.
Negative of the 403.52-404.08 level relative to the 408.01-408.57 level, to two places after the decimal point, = -1.02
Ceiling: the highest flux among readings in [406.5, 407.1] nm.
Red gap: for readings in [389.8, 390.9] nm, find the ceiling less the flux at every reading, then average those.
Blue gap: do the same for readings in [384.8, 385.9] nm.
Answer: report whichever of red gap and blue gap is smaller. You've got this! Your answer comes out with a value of 5.6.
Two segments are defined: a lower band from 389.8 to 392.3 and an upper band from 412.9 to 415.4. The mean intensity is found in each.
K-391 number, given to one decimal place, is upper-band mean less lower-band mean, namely 0.2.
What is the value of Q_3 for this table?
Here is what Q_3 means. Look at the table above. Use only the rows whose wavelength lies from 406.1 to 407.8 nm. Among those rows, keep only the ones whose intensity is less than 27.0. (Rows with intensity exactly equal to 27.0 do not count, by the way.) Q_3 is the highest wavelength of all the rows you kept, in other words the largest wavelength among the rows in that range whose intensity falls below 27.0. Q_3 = 407.727 nm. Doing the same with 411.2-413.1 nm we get 413.018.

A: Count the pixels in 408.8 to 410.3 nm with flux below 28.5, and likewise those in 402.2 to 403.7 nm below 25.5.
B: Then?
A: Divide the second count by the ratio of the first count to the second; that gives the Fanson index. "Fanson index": 0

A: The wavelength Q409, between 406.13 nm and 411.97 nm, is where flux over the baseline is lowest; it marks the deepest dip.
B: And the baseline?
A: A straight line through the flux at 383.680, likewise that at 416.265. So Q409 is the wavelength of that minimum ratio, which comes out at 409.798 nm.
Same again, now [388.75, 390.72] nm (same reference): 389.197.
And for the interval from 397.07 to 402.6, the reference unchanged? 397.347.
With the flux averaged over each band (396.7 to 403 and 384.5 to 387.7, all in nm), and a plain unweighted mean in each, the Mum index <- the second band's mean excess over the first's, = 1.8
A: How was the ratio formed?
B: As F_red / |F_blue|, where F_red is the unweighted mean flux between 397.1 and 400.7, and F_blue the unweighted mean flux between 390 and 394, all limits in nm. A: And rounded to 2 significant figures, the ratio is 0.99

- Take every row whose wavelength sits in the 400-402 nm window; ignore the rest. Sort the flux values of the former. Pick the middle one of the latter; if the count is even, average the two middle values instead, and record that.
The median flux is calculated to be 27.8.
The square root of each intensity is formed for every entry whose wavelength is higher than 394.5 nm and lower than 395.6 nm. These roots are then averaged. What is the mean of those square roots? 5.26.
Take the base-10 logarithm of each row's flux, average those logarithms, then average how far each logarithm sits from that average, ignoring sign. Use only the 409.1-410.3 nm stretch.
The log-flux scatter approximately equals 0.116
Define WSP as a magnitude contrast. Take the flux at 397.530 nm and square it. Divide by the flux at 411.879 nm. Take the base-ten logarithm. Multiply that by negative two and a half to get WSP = -3.00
